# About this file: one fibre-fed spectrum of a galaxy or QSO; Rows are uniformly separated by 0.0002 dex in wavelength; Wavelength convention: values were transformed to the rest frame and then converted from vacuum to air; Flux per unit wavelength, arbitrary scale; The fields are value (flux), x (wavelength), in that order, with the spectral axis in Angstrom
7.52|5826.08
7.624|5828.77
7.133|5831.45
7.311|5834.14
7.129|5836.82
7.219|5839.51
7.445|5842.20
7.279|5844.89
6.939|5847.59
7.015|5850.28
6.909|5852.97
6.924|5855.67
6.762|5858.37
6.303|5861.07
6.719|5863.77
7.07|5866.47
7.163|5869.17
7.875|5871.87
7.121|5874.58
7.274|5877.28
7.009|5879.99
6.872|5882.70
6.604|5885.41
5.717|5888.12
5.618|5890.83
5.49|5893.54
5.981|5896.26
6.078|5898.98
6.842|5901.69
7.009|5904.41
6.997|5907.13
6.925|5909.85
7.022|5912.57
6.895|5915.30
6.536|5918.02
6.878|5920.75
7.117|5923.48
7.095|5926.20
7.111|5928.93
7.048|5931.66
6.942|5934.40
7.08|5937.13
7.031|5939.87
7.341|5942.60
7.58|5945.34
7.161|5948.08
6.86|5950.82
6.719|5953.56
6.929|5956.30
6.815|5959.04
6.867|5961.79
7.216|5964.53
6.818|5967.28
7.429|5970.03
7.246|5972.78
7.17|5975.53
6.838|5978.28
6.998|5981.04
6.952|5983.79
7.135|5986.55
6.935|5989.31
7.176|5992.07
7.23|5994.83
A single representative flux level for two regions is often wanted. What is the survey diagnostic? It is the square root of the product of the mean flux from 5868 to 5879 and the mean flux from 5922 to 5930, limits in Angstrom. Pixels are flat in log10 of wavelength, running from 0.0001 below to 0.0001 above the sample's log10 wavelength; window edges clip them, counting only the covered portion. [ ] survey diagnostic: 7.23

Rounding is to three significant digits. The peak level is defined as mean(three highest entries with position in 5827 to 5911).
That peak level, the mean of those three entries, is 7.65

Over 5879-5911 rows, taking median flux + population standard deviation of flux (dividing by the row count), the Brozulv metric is 7.30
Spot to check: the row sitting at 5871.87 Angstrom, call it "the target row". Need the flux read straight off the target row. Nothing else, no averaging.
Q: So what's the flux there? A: 7.875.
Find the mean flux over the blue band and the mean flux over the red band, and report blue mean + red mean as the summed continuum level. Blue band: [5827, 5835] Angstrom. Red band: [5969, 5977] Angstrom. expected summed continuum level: 14.6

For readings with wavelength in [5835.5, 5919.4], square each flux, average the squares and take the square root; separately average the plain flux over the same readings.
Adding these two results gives 13.6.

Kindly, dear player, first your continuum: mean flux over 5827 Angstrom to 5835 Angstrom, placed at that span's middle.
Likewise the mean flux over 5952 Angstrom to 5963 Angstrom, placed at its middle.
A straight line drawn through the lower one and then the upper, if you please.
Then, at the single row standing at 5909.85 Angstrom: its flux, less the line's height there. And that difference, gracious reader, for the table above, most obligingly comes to -0.11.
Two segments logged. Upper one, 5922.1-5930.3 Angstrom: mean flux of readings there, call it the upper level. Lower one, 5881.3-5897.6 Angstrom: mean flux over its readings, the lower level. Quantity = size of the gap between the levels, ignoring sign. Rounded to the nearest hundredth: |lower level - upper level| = 1.06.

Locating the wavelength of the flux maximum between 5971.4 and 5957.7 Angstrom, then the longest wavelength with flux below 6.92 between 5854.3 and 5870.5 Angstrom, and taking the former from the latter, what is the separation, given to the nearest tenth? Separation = -106.3 Angstrom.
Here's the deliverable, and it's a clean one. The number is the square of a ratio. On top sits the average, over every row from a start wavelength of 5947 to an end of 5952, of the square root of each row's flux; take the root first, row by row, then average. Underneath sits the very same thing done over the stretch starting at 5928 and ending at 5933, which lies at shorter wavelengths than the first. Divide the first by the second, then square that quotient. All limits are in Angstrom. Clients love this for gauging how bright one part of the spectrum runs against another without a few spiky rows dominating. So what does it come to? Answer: 0.990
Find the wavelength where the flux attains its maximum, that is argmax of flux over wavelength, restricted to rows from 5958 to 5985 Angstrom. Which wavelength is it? 5970.03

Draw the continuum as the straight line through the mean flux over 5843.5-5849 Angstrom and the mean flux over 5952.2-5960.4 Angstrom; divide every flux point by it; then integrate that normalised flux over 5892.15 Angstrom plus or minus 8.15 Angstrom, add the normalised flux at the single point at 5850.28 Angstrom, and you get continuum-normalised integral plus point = 15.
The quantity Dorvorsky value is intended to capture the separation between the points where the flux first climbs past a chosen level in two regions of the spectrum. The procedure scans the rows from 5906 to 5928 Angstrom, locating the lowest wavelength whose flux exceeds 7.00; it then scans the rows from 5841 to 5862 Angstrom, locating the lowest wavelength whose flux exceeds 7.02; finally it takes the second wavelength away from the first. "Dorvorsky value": 70.4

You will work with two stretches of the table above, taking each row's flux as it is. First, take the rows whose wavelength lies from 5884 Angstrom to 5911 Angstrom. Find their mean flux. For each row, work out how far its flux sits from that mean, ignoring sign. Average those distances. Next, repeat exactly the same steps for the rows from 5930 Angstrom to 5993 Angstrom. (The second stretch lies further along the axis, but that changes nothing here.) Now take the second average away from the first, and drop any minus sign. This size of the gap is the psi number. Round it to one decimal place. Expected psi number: 0.4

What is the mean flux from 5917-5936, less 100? -93.0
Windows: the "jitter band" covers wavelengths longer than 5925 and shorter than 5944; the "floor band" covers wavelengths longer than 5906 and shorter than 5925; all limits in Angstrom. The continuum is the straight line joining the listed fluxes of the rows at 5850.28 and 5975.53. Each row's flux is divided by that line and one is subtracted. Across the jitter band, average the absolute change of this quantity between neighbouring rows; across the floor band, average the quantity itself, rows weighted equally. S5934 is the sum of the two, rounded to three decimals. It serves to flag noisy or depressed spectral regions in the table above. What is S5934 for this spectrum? -0.010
